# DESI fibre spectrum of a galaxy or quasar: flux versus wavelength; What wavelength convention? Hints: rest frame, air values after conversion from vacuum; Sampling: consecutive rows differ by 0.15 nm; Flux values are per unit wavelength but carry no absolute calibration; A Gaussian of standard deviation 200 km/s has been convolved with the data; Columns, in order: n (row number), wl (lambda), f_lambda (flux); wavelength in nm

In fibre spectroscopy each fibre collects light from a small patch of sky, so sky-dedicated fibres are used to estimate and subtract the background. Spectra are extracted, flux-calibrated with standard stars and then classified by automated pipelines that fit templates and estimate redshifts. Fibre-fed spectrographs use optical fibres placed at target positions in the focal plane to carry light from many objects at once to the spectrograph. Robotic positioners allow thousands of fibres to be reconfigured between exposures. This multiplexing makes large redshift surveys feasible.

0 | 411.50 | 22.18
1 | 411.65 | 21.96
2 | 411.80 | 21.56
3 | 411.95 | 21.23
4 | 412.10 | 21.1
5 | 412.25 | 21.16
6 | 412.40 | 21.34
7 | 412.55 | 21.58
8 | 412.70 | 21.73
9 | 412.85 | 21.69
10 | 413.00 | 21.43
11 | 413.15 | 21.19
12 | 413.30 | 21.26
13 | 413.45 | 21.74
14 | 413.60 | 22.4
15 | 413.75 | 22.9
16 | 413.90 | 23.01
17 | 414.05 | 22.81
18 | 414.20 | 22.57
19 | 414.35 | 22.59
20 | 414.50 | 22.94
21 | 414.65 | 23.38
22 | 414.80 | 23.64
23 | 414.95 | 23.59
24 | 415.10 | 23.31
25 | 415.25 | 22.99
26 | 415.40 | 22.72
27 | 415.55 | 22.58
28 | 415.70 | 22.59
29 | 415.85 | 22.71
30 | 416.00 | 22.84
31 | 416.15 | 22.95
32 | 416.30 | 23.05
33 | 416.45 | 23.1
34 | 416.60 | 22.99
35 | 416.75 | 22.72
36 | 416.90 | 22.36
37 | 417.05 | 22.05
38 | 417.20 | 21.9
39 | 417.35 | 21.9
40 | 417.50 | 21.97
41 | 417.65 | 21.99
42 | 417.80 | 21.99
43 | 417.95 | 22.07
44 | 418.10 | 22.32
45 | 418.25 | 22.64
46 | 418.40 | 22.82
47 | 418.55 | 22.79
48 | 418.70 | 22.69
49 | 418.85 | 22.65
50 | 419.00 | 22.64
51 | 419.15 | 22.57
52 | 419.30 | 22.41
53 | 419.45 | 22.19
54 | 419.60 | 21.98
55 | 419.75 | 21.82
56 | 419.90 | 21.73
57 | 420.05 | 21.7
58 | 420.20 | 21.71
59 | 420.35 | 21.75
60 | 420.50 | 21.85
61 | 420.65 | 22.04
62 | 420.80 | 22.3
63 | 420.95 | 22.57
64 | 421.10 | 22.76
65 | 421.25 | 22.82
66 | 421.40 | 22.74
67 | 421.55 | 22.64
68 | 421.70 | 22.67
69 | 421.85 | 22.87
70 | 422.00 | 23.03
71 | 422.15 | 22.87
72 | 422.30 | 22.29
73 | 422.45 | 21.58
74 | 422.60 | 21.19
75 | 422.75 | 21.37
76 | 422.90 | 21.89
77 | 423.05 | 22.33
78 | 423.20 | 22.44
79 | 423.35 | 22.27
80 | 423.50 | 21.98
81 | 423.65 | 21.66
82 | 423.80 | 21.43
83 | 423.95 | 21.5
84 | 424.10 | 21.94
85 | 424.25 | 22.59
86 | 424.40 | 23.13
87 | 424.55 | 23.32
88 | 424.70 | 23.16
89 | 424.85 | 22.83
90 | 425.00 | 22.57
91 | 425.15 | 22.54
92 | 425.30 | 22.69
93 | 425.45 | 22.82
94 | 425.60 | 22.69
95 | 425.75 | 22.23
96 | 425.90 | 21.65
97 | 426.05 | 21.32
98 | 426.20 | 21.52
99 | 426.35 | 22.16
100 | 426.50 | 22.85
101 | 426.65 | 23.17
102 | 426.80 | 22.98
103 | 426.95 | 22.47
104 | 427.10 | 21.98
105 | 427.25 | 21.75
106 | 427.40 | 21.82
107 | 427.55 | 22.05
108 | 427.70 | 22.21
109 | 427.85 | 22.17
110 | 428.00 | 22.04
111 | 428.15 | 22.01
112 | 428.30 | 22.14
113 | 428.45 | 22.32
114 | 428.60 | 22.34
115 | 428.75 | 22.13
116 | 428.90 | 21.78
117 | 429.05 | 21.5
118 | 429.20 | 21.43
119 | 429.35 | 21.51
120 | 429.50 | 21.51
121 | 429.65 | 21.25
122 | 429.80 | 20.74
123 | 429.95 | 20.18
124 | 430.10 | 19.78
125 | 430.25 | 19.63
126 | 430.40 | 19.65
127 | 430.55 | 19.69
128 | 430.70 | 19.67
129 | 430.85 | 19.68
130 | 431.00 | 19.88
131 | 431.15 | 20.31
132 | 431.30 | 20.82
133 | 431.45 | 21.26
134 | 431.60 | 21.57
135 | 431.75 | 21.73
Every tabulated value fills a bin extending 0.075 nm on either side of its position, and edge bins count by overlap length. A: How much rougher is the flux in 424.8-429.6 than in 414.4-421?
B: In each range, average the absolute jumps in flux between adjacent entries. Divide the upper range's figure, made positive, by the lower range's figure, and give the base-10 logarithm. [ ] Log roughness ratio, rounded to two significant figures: 0.20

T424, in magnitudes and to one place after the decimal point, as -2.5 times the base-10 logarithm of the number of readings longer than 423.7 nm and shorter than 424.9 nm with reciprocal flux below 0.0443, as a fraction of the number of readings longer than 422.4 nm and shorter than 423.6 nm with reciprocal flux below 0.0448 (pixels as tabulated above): -1.0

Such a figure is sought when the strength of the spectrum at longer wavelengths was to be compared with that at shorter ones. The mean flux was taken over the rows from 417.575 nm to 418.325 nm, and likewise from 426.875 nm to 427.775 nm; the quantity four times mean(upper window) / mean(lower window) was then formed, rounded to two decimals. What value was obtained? 3.97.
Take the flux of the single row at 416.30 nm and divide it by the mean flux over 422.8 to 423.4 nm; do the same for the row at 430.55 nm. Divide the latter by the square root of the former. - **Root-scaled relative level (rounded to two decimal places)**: 0.87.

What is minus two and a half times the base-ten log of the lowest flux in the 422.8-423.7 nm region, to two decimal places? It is -3.34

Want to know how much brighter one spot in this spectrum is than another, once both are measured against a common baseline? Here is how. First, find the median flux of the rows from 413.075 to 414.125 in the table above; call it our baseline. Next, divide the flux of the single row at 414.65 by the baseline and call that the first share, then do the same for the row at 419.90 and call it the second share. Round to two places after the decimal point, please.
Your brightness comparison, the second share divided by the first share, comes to 0.93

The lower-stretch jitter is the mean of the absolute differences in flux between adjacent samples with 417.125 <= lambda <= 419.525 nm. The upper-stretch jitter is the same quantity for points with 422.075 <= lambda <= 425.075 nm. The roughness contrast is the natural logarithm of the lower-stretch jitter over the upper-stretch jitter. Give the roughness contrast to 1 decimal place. -1.2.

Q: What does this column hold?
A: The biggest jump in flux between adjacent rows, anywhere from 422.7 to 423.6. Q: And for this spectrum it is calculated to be 0.520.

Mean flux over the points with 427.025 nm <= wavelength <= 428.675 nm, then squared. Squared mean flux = 487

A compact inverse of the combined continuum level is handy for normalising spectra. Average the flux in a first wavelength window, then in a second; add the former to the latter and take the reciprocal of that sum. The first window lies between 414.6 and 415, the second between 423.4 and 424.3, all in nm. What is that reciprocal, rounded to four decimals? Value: 0.0220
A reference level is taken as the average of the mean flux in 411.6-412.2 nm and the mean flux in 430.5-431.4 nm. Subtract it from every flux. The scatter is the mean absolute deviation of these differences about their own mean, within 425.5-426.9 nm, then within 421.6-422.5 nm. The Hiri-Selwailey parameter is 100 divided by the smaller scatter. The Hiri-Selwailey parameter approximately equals 243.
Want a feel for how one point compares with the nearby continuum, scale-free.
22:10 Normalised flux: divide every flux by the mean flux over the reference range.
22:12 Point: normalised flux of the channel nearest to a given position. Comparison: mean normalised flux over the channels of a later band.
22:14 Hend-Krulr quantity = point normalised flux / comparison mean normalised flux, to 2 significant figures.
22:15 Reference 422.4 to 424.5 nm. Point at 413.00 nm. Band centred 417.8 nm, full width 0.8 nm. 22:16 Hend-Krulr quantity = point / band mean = 0.97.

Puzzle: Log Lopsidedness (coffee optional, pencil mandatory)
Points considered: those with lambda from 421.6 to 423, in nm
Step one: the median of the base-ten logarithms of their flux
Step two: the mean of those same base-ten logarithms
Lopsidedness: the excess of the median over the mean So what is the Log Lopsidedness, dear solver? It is 0.002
